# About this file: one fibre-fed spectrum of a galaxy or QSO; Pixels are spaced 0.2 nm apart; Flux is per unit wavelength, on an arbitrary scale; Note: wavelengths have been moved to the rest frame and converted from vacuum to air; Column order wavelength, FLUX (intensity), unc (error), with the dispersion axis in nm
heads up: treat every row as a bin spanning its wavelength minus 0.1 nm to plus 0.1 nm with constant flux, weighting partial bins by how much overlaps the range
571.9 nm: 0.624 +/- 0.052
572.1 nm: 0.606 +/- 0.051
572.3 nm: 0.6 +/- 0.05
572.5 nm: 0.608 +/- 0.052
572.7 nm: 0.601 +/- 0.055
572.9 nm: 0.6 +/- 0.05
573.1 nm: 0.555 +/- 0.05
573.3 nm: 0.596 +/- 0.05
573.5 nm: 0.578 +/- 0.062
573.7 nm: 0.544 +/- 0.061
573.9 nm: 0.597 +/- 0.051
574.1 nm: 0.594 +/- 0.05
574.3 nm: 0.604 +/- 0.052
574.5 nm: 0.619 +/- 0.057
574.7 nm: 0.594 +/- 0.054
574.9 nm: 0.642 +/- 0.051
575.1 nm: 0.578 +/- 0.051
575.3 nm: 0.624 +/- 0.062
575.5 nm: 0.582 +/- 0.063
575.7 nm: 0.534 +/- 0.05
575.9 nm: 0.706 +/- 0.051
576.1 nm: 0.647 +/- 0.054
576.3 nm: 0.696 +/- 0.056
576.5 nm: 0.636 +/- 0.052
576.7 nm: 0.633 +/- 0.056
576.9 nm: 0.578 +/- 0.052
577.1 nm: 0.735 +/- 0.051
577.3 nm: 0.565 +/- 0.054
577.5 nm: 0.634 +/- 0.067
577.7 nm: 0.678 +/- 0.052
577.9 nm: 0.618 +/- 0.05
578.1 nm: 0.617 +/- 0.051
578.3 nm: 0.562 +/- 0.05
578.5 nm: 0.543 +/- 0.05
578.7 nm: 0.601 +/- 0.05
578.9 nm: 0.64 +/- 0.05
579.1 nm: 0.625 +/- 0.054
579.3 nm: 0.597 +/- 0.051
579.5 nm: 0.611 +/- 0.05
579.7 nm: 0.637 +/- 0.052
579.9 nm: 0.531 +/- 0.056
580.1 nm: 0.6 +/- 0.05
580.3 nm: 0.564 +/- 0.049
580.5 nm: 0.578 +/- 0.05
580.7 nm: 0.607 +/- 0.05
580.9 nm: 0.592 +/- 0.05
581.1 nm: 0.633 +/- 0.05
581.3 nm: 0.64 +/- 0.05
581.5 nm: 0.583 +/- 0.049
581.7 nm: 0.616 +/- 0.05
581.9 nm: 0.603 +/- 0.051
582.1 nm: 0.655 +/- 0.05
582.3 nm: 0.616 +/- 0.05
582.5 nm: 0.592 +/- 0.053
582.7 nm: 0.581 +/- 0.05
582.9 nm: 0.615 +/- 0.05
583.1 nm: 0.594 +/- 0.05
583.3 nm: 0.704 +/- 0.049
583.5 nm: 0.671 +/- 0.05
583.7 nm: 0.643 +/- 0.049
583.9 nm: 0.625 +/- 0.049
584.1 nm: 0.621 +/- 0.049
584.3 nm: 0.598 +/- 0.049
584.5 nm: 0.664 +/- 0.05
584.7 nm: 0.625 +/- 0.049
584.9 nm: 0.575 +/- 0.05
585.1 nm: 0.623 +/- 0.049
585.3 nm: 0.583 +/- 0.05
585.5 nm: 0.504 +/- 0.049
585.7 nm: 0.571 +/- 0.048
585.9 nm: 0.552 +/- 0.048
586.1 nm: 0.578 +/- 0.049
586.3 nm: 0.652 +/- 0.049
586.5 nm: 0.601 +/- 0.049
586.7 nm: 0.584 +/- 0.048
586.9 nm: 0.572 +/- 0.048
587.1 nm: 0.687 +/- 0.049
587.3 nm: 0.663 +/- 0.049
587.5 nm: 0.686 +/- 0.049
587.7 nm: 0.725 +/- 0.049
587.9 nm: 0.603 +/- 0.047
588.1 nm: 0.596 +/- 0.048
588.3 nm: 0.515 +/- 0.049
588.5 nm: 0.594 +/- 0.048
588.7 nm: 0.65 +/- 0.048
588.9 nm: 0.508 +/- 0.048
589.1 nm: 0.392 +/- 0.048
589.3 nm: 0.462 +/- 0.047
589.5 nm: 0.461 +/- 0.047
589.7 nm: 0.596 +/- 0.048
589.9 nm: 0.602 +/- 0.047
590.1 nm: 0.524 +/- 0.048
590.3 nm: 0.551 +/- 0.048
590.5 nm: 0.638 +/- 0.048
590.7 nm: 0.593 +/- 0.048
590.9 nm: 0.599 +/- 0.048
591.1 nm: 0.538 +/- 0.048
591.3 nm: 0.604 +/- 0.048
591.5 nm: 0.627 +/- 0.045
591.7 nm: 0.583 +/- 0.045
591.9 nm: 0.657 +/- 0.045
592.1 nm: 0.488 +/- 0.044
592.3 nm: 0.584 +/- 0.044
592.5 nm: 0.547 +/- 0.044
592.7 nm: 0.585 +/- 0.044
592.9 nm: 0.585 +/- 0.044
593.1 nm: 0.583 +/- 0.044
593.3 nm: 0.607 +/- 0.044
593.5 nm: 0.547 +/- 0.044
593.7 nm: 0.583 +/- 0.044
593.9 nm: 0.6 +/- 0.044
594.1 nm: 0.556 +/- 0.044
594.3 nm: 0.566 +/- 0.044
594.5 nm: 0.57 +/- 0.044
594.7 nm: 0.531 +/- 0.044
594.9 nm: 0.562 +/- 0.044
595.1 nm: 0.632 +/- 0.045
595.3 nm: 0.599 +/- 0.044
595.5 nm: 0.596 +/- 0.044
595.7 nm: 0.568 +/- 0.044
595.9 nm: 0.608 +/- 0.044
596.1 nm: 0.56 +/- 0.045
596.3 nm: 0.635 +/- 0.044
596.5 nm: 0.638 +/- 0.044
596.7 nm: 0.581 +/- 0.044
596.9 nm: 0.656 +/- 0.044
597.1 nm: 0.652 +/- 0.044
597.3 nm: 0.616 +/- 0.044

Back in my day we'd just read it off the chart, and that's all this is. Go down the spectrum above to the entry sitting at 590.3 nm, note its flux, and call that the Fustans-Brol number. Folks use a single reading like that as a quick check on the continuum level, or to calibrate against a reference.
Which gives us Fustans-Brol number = 0.551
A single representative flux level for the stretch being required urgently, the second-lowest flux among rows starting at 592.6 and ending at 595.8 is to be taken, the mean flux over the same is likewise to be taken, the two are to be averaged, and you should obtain 0.56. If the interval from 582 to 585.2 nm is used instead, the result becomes 0.60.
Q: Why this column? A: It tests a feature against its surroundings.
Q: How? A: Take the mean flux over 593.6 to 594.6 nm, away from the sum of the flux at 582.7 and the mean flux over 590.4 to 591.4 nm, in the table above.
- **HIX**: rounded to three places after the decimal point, 0.600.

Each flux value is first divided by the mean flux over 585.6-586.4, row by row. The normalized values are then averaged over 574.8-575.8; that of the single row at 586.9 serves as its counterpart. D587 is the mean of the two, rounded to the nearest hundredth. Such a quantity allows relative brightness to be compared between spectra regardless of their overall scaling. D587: 0.99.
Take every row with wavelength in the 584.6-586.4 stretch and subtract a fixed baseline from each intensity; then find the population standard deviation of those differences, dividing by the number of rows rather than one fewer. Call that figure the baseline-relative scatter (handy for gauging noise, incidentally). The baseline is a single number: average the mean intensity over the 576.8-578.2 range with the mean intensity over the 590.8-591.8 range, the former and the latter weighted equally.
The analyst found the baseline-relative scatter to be 0.042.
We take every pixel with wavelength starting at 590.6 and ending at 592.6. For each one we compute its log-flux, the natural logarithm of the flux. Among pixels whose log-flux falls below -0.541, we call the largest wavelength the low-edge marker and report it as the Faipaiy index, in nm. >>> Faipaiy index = 592.5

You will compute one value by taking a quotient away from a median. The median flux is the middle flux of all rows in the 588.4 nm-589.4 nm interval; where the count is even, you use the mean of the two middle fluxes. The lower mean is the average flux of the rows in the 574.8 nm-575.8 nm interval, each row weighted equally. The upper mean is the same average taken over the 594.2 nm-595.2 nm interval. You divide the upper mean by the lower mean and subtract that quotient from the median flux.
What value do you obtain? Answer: -0.46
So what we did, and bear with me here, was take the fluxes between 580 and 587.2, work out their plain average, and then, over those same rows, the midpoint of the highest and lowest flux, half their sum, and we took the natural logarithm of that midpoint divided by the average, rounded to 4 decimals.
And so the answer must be -0.0072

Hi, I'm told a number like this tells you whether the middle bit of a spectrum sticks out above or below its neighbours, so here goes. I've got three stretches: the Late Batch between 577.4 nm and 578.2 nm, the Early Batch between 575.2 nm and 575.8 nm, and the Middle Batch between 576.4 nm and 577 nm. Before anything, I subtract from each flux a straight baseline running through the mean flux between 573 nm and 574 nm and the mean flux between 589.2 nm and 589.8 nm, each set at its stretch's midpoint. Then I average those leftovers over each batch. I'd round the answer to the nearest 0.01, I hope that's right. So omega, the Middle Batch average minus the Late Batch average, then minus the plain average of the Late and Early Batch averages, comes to -0.07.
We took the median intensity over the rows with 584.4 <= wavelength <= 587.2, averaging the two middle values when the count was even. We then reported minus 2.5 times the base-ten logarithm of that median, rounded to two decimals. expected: 0.58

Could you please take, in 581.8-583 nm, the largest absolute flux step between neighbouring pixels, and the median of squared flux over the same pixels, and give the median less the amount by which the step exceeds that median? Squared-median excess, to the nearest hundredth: 0.69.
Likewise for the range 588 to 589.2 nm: 0.48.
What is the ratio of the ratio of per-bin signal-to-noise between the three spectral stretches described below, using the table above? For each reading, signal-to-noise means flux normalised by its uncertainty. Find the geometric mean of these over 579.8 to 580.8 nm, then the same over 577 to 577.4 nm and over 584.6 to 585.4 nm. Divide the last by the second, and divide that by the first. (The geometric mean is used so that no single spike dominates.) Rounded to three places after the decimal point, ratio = 0.088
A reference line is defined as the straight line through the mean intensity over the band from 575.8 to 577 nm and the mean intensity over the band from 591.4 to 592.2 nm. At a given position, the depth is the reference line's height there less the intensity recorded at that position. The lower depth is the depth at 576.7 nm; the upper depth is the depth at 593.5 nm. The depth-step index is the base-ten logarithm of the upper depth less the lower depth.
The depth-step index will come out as -1.70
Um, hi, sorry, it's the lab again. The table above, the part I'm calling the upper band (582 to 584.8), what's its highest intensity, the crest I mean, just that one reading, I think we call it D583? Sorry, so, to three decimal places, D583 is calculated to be 0.704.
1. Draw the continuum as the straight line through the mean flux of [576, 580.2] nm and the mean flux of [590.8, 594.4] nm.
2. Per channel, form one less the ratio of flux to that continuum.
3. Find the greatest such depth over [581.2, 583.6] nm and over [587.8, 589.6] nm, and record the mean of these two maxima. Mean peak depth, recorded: 0.19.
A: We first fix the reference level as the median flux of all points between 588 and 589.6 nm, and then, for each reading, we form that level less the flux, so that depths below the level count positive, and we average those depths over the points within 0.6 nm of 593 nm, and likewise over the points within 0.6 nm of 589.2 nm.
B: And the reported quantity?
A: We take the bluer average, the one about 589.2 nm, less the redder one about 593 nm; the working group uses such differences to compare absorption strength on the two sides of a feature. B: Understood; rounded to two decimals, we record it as 0.06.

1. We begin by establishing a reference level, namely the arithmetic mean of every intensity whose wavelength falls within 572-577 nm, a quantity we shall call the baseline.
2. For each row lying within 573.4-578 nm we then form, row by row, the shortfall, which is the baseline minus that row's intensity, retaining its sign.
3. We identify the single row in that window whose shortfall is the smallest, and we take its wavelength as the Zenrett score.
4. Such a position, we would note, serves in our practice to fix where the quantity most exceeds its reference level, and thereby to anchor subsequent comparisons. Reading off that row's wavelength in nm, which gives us 577.1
